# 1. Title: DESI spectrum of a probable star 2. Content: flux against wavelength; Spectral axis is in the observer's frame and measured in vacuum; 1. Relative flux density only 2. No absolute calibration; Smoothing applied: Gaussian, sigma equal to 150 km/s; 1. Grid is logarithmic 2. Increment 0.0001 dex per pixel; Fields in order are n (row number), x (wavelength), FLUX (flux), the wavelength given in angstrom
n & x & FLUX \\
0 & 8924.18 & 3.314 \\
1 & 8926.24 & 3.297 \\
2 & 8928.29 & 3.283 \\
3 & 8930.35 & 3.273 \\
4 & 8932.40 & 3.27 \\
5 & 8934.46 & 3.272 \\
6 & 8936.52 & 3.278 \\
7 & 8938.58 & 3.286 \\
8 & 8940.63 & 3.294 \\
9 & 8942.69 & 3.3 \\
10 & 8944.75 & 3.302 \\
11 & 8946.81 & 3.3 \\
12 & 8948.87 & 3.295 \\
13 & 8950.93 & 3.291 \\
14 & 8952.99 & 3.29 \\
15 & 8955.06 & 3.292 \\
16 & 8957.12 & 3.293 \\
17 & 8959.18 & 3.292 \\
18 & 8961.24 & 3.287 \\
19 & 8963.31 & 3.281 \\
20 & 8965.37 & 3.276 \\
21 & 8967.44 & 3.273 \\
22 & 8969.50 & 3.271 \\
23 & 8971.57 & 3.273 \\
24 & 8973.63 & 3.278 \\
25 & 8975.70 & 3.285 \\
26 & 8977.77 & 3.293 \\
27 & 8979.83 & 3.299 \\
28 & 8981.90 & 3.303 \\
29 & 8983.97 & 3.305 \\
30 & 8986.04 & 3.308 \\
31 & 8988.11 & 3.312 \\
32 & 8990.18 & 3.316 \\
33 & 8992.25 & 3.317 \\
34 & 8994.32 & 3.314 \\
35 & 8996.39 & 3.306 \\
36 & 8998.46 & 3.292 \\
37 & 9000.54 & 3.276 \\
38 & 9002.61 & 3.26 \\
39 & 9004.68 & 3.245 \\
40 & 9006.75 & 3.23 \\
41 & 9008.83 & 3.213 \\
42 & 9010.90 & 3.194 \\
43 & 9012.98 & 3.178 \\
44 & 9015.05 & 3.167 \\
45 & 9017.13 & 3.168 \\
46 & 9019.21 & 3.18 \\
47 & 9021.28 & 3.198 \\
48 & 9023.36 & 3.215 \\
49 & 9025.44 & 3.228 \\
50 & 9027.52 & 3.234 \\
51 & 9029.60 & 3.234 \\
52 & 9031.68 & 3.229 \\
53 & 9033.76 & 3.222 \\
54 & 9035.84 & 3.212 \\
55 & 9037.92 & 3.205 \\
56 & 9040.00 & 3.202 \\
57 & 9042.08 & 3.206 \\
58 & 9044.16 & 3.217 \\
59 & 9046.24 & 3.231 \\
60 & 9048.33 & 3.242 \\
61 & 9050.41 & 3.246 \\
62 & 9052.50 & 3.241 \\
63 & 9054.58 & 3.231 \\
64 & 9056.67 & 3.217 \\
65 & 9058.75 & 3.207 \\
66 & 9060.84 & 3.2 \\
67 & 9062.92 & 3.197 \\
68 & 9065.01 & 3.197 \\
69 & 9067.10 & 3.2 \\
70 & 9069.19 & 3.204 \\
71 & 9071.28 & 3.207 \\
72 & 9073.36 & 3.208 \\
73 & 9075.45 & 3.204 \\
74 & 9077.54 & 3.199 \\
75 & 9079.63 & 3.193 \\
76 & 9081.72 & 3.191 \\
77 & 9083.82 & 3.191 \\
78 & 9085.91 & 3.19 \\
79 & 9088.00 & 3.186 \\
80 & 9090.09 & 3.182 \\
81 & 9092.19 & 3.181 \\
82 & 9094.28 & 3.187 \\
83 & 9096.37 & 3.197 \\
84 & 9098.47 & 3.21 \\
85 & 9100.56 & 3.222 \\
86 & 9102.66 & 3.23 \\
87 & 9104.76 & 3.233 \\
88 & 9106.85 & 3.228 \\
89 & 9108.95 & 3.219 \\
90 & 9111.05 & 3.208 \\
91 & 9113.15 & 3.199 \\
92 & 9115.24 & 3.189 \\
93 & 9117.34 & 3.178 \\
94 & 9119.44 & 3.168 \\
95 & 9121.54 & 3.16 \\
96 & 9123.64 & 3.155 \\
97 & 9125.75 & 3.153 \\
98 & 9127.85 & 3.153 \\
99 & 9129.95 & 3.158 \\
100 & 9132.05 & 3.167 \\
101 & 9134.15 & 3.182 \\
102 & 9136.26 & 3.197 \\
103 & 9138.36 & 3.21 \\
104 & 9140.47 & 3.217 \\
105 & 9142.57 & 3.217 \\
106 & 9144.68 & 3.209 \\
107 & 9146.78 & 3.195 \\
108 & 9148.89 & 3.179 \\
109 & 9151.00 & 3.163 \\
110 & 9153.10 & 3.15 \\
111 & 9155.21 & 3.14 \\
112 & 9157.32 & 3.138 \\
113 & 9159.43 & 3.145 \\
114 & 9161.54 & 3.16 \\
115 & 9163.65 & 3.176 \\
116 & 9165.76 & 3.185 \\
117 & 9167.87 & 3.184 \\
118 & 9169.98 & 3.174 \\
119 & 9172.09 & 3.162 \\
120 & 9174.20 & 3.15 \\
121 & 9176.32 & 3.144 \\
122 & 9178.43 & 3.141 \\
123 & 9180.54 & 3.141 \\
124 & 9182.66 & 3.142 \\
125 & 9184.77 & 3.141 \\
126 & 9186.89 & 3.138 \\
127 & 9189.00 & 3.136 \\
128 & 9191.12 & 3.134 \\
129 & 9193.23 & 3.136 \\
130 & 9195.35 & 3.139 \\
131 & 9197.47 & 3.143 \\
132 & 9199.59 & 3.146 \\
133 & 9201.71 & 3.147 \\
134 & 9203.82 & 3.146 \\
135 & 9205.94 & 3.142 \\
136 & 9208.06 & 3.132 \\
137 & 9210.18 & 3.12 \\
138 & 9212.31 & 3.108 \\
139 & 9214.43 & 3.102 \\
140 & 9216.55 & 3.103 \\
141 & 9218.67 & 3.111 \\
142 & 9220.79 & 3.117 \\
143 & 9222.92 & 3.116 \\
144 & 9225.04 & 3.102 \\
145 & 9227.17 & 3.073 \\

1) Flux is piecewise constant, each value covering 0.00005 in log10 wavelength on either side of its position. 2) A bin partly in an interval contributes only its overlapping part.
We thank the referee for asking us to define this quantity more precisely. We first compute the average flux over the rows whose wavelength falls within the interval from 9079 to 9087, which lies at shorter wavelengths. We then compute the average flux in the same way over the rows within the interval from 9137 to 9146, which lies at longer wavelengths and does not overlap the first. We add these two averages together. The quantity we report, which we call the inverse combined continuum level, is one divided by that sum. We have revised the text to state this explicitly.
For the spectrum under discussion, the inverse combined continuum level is 0.156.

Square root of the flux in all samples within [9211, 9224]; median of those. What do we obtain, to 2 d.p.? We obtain 1.76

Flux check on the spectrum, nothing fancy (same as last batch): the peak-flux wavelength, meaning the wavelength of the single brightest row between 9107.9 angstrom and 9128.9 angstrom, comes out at 9108.95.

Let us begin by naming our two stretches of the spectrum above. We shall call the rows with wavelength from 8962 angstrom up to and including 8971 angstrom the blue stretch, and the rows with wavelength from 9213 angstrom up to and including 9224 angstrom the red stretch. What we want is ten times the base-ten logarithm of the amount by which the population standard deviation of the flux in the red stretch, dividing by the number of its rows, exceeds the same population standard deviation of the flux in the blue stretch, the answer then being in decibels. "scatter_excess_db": -26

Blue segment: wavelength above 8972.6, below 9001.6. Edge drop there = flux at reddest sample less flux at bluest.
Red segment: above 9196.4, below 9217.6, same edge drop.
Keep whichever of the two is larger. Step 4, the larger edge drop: 0.00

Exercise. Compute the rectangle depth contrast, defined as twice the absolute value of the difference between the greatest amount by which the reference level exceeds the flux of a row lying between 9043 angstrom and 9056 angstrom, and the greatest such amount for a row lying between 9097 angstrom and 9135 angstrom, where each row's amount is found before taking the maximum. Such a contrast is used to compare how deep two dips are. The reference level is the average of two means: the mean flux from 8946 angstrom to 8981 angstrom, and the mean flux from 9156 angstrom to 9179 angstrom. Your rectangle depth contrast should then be 0.13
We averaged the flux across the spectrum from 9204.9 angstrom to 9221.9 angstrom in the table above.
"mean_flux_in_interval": 3.12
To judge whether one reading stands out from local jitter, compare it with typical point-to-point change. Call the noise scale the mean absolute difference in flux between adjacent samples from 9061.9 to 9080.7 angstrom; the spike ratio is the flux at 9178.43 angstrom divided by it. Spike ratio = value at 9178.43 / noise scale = 966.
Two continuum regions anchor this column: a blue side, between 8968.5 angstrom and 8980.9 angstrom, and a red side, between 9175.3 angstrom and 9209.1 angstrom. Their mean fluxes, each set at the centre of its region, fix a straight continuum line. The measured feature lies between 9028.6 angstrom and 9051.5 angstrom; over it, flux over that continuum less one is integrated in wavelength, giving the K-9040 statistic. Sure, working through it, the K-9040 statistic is -0.13 angstrom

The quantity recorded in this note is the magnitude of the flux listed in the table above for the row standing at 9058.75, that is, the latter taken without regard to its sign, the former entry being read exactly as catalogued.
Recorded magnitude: 3.21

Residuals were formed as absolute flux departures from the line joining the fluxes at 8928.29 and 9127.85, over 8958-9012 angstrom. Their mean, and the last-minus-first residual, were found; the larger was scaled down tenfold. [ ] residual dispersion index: 0.0039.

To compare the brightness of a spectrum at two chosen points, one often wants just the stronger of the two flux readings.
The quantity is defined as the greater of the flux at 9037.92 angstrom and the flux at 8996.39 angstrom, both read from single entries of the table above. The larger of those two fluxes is 3.31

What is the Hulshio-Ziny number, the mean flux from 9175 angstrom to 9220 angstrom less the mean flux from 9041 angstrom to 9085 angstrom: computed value -0.078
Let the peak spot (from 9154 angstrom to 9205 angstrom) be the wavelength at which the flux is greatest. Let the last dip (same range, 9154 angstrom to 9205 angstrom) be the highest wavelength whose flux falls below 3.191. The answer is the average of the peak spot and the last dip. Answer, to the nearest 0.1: 9184.8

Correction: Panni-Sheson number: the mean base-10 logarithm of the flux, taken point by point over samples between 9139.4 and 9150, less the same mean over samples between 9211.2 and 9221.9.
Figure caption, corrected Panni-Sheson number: 0.013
